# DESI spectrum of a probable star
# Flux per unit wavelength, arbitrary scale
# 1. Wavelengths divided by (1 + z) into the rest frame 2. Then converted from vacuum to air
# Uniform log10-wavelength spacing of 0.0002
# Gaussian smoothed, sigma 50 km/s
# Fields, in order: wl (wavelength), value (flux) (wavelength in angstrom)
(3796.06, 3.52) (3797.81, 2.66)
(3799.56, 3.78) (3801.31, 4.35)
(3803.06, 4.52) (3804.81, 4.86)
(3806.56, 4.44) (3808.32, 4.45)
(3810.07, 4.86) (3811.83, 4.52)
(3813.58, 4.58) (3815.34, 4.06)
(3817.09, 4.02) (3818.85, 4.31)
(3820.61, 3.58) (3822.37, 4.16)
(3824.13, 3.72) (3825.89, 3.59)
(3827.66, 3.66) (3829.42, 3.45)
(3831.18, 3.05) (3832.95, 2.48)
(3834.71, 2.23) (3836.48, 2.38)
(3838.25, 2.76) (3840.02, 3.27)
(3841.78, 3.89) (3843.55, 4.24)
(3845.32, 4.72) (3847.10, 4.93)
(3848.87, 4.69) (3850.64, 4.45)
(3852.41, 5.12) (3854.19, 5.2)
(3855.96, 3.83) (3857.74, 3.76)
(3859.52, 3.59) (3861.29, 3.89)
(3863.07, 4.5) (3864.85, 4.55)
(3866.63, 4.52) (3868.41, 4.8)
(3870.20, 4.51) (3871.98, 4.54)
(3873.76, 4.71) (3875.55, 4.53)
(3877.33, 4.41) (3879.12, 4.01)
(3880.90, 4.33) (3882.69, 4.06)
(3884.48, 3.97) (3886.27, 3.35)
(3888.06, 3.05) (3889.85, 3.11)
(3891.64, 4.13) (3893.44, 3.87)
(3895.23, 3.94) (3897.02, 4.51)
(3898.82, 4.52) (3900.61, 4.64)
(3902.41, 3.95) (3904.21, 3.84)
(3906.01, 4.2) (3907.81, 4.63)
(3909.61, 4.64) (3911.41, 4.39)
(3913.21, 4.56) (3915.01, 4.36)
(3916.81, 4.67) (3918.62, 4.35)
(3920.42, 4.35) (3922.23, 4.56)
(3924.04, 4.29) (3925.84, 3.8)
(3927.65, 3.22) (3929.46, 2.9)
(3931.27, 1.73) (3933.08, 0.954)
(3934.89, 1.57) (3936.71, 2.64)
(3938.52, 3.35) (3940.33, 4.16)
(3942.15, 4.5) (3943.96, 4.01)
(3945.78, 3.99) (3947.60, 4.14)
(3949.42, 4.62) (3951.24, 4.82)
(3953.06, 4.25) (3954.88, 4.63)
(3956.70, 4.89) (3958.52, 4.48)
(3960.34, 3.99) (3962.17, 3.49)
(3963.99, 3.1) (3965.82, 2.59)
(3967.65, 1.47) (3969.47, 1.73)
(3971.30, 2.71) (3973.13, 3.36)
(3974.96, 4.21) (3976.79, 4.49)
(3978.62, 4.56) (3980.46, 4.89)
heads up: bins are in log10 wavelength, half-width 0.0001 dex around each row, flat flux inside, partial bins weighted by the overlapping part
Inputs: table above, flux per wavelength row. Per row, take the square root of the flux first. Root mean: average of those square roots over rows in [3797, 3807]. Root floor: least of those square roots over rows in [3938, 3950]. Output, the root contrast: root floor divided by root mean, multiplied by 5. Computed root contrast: 4.5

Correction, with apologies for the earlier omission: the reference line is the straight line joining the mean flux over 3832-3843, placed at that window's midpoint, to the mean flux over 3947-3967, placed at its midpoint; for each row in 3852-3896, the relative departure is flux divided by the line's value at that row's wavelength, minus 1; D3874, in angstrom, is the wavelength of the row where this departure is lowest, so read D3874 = 3888.06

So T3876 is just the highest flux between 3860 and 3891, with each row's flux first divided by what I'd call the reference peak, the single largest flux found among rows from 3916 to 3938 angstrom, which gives 1.03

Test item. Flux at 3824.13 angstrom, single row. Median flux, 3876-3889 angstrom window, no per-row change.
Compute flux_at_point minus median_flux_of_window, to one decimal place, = -0.3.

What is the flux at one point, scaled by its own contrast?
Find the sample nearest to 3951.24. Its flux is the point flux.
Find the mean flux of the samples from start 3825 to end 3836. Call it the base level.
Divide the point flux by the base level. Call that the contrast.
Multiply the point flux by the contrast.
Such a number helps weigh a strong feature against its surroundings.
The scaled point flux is 7.6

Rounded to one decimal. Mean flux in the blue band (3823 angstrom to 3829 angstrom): 3.7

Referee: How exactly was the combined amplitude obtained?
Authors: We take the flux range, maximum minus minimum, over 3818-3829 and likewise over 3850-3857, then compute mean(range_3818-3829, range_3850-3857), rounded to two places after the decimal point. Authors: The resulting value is 1.05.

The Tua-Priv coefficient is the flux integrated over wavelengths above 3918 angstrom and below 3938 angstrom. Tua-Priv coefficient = 62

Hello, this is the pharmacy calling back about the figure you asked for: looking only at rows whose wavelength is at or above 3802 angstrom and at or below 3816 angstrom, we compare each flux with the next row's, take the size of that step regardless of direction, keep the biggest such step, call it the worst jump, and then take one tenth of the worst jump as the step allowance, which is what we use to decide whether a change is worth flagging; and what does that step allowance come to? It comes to 0.052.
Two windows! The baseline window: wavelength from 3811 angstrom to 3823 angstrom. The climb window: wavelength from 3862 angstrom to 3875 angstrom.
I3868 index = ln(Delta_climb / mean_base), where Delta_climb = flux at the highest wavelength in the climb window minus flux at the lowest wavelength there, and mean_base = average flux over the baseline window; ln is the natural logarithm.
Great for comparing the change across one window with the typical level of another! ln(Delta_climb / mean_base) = -3.0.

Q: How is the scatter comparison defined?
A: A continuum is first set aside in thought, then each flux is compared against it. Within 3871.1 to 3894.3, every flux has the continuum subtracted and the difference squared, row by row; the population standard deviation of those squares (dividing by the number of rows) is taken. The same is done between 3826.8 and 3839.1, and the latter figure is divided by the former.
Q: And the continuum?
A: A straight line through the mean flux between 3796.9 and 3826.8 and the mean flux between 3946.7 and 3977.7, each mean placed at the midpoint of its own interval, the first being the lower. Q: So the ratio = 4.6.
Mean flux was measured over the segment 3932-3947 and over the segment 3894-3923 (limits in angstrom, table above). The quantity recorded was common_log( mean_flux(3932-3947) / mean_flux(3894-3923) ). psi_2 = -0.14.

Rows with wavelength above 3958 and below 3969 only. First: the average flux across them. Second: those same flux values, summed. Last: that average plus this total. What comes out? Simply 22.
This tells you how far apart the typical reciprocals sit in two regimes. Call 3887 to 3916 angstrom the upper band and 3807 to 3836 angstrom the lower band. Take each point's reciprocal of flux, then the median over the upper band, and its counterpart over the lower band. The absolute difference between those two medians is 0.025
